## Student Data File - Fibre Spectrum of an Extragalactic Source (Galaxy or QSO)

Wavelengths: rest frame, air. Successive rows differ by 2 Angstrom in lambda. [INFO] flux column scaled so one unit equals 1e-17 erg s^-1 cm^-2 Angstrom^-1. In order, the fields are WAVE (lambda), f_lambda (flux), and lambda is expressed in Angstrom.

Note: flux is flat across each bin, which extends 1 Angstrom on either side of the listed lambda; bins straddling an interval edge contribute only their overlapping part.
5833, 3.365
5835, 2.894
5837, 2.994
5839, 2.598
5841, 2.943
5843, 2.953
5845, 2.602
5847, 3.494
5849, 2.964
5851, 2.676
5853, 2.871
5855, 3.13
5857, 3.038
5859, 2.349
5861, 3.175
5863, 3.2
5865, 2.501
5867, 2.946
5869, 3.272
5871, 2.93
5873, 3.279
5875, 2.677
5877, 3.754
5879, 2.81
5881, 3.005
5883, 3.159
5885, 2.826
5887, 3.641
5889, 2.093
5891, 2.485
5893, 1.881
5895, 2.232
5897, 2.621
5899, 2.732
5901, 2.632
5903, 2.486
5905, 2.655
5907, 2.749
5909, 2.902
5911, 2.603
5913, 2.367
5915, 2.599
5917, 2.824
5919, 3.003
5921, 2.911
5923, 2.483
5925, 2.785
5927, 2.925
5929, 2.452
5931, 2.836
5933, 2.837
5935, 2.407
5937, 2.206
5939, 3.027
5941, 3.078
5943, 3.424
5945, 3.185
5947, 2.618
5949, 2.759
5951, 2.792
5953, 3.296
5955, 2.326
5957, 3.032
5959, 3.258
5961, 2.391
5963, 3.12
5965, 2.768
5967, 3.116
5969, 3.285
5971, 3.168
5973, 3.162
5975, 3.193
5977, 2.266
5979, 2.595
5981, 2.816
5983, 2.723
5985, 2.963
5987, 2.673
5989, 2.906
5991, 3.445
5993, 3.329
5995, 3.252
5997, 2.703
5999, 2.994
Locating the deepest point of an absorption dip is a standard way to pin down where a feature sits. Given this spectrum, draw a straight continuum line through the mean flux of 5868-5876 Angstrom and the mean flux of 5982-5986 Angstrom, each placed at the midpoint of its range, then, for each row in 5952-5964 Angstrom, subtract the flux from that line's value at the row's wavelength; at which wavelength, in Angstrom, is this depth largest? 5955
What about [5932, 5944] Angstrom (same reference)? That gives 5937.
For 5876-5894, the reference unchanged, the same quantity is 5893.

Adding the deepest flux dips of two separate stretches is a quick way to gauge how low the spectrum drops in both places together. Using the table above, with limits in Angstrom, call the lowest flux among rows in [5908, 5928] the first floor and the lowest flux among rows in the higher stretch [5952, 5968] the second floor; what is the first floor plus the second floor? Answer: 4.69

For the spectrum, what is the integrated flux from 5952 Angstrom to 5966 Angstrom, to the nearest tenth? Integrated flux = 40.4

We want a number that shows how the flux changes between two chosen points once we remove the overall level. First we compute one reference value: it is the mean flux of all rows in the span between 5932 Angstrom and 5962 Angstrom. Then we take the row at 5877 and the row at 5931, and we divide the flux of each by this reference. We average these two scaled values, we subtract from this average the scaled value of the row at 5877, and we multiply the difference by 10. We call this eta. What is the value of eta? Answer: -1.6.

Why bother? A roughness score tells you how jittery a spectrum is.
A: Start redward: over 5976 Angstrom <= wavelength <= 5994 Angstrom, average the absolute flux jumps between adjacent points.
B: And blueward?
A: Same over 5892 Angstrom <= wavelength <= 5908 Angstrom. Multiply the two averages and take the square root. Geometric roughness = 0.22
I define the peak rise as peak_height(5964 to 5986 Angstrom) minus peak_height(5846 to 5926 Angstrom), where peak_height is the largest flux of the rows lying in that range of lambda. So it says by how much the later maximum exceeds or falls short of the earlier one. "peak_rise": -0.5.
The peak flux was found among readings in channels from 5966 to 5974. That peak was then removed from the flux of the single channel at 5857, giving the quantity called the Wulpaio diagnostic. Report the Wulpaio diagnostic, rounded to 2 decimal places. -0.25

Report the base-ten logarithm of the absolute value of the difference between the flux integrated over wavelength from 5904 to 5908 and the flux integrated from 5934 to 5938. 0.2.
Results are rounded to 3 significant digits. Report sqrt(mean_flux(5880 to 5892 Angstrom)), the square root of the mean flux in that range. 1.69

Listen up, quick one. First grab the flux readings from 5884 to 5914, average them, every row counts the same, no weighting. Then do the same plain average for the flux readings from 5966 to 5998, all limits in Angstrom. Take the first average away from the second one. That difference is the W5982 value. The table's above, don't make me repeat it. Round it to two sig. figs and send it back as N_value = 0.38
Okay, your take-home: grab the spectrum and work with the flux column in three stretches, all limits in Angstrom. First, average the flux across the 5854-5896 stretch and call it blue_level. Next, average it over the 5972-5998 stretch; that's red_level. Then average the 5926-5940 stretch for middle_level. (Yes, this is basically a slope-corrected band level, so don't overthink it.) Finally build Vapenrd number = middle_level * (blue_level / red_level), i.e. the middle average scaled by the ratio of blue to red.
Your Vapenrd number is 2.62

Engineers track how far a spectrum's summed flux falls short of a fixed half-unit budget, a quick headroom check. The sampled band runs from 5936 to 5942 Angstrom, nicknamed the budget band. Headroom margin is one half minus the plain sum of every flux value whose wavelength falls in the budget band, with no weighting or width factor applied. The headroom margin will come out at -7.8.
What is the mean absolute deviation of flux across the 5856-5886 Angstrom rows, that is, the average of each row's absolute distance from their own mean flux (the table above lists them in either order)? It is 0.26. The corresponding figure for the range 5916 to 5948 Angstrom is 0.24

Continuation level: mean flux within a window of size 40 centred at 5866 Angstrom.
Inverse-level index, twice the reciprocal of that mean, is 0.67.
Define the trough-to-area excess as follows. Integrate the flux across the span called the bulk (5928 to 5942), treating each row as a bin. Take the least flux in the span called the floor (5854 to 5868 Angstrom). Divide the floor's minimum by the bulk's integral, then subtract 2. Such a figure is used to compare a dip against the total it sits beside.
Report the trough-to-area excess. -1.94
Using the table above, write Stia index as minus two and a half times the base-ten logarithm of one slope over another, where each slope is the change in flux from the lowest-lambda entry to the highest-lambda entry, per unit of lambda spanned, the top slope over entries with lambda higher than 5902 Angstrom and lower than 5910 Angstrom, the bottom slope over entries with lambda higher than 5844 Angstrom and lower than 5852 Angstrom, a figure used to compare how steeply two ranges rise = -1.9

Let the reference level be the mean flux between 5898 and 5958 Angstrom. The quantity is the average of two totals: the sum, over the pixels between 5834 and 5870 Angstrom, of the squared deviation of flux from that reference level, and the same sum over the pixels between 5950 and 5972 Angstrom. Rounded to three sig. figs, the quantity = 1.75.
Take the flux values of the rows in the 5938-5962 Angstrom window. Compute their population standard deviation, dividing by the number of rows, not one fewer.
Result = 0.34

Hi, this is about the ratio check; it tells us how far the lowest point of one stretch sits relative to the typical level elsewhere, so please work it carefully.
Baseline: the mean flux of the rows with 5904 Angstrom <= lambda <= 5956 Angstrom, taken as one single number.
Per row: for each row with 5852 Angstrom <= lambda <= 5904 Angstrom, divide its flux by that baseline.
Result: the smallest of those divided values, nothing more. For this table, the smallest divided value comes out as 0.68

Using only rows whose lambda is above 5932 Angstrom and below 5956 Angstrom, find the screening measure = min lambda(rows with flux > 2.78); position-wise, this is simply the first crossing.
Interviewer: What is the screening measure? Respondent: 5933 Angstrom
